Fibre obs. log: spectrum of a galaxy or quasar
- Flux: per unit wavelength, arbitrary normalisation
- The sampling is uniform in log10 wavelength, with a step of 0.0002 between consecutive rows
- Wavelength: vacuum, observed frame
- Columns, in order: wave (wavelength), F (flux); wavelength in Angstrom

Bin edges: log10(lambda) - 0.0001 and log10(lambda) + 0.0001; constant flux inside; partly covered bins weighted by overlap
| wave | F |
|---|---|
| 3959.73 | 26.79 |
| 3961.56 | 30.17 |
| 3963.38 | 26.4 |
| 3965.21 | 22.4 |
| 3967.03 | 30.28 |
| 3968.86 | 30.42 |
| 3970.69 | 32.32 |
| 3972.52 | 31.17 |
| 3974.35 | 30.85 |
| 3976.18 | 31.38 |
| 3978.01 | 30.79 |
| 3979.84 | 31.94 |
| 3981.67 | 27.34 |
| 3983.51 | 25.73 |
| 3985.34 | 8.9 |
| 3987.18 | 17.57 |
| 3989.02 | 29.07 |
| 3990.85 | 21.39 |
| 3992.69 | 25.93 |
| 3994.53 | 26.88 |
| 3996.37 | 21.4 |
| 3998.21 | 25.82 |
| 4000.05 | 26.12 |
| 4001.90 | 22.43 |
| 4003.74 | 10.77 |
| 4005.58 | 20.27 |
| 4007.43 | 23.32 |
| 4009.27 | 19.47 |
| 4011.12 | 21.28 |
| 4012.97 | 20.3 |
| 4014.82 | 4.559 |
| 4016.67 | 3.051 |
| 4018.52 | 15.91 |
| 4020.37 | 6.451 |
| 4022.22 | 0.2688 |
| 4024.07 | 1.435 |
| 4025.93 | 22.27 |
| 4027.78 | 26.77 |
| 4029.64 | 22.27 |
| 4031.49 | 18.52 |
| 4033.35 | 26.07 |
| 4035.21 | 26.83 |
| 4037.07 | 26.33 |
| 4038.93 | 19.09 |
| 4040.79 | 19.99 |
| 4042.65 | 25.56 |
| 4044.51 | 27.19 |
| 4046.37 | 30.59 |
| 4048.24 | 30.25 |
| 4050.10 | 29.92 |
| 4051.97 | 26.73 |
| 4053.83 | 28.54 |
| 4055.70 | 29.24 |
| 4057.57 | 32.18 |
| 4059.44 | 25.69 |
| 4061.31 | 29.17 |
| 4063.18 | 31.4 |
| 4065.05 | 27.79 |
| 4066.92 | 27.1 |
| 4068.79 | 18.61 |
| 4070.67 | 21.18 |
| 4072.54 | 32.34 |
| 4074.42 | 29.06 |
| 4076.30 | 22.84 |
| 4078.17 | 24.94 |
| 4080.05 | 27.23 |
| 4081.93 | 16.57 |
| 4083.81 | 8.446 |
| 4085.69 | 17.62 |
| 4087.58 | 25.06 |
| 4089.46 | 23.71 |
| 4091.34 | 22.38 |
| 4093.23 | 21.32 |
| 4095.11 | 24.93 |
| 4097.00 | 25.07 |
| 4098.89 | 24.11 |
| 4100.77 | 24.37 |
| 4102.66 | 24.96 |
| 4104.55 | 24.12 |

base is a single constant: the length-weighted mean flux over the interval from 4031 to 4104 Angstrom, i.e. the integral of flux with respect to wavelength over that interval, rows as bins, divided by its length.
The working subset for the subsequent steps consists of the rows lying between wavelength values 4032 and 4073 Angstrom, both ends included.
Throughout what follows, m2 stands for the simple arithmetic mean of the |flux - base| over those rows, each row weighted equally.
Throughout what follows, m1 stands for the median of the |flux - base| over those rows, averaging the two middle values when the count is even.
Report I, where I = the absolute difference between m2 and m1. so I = 0.2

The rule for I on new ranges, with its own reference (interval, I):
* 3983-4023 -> 3.4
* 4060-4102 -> 1.1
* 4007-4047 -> 2.9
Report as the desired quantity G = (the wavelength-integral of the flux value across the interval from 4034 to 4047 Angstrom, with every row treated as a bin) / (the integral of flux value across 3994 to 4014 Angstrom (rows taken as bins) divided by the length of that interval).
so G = 15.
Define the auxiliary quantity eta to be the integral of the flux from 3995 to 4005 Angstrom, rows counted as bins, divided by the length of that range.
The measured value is 22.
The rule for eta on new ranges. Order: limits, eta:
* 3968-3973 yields 31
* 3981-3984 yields 27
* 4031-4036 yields 24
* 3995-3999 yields 24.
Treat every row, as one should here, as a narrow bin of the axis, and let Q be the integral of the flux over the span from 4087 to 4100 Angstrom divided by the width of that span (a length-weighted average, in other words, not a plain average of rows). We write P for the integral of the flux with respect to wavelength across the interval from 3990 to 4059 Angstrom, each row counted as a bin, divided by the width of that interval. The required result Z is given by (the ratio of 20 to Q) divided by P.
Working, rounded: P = 21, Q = 23.8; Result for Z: 0.040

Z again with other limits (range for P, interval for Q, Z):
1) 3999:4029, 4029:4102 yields 0.052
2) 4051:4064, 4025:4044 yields 0.029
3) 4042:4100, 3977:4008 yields 0.034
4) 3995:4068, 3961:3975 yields 0.031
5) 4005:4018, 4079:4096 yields 0.060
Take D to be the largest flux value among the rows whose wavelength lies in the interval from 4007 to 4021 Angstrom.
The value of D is 23.32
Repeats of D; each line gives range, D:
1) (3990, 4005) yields 26.88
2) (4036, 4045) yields 27.19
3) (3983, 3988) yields 25.73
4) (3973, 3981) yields 31.94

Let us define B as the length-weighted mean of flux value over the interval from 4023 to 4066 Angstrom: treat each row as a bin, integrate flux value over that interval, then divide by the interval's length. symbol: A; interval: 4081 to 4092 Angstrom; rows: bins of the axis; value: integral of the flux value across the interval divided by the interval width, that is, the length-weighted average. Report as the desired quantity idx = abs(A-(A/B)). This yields 18.1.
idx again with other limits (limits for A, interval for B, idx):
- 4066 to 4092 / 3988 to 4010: 21.7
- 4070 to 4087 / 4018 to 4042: 21.1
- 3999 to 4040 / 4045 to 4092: 16.8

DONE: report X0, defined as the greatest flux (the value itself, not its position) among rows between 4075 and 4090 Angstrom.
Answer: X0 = 27.23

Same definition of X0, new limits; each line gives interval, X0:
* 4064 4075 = 32.34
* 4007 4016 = 23.32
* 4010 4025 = 21.28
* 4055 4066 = 32.18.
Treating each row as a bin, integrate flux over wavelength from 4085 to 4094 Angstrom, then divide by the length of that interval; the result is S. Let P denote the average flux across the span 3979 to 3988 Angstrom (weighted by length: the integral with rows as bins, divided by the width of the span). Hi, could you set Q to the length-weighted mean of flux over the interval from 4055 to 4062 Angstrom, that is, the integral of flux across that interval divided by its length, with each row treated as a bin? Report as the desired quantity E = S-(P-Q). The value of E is 29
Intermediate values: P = 22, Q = 29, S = 22.1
